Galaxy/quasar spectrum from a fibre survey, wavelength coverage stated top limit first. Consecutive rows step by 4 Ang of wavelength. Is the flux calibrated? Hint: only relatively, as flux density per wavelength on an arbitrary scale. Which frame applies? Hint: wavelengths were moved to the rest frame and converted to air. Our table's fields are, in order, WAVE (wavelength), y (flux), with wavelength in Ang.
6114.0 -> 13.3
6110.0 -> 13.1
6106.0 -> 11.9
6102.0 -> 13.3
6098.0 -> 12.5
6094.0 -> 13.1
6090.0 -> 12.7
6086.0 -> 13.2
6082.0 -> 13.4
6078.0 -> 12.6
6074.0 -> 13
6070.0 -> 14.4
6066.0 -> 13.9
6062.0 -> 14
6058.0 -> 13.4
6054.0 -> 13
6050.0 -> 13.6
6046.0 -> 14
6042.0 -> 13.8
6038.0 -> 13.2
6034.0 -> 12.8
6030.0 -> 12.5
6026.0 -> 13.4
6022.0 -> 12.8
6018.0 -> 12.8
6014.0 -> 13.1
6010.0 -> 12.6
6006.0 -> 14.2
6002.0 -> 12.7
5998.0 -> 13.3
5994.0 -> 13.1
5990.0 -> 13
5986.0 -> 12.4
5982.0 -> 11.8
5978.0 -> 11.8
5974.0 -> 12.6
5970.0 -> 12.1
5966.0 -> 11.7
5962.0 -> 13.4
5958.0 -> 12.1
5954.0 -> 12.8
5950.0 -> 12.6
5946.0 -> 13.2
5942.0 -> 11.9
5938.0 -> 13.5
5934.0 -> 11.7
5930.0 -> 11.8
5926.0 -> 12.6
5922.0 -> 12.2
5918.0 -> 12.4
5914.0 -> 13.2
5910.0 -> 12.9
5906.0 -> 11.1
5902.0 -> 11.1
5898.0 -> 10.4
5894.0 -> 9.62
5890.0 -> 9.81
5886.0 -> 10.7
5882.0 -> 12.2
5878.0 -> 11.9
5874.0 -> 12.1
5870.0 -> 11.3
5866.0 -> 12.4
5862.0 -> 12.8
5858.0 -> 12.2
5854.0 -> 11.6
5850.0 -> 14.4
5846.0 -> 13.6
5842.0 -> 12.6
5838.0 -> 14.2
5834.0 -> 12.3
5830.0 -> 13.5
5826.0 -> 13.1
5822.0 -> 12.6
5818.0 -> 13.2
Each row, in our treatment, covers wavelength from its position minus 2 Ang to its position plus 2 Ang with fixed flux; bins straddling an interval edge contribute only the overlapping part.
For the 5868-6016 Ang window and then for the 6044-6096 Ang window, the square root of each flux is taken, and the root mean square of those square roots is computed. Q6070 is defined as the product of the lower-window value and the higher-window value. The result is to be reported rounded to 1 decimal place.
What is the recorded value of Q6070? 12.8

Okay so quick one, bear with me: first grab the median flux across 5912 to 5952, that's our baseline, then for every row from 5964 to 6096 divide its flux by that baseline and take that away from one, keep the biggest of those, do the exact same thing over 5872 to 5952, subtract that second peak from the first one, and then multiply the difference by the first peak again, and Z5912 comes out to -0.011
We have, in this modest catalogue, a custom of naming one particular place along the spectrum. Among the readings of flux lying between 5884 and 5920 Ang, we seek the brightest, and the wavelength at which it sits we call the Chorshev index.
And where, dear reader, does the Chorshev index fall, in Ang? 5914.0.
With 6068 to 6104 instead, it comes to 6070.0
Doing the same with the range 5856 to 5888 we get 5862.0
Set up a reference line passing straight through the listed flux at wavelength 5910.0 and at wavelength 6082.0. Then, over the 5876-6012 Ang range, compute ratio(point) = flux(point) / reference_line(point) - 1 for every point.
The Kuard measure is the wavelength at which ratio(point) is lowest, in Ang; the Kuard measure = 5894.0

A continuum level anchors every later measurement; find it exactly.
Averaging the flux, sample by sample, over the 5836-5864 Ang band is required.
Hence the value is 13.1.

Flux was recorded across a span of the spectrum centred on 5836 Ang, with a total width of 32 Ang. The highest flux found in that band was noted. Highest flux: 14.4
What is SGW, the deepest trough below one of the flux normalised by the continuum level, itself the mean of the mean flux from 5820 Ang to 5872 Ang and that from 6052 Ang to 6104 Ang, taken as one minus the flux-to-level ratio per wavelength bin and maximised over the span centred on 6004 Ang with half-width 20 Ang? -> 0.049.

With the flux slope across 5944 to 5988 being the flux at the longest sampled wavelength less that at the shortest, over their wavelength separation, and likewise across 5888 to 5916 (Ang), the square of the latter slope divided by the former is -1.0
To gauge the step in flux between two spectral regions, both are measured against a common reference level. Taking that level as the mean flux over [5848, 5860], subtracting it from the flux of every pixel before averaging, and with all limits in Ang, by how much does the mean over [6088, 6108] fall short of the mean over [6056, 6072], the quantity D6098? 1.2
